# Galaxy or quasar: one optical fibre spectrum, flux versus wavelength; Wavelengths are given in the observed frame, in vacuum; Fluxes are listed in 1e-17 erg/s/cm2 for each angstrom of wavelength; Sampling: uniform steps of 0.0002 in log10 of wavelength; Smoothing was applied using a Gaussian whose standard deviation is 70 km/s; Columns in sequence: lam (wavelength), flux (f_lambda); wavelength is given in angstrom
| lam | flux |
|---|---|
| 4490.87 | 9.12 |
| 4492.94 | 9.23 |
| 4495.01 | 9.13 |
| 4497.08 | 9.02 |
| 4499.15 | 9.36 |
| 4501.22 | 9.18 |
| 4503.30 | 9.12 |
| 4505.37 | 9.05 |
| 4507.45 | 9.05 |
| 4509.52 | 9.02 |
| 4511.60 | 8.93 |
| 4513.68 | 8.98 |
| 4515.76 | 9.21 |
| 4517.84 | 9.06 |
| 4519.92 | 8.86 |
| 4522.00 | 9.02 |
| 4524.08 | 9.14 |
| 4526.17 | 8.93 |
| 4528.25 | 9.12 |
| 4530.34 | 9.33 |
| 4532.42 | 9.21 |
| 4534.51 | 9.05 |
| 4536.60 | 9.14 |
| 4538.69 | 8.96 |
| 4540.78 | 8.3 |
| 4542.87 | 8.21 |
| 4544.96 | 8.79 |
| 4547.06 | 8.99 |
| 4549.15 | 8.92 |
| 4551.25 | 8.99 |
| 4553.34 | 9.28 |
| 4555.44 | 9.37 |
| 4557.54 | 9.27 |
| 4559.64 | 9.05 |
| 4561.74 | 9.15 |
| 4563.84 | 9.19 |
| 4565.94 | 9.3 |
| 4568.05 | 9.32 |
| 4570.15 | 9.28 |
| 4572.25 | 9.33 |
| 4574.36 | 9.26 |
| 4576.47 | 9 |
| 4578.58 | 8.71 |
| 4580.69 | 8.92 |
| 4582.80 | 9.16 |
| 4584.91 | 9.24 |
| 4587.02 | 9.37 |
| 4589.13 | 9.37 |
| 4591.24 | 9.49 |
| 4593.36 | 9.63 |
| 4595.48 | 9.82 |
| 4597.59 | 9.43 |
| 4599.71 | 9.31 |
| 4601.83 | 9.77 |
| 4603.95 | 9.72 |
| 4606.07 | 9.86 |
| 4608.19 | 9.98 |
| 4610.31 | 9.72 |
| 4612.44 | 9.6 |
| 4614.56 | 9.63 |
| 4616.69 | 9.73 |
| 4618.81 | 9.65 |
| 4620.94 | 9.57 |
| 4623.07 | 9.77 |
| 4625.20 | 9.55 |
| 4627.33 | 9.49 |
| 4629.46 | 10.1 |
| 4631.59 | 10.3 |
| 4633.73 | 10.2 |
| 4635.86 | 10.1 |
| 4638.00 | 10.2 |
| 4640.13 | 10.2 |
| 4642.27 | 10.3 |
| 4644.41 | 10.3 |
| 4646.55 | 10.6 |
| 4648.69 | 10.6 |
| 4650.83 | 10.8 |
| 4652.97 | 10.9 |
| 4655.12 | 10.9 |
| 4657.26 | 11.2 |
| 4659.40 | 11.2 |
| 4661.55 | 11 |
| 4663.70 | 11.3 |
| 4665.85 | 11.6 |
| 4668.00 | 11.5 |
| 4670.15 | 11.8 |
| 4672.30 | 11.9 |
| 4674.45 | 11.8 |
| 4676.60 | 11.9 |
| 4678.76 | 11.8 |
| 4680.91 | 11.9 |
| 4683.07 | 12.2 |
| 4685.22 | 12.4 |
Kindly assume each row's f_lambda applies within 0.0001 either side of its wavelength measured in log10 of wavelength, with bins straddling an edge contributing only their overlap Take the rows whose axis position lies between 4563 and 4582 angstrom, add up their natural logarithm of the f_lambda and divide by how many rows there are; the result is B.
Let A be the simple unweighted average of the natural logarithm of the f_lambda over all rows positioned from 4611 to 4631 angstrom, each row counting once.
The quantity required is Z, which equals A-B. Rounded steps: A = 2.27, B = 2.213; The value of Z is 0.06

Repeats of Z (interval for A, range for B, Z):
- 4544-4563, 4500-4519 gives 0.00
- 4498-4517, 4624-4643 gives -0.10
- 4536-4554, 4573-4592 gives -0.04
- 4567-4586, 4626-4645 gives -0.10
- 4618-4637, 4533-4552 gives 0.11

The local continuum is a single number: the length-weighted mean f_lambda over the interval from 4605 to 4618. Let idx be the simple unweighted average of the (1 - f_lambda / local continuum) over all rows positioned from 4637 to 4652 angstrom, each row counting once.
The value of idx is -0.07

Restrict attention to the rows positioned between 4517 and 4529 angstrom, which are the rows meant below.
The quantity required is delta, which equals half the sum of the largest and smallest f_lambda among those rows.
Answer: 9.0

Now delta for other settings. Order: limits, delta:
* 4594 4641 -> 9.8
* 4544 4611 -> 9.3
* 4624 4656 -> 10.2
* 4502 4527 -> 9.0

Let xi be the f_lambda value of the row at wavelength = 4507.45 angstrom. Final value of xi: 9.05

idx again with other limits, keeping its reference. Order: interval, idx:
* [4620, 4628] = 0.02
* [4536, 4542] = 0.10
